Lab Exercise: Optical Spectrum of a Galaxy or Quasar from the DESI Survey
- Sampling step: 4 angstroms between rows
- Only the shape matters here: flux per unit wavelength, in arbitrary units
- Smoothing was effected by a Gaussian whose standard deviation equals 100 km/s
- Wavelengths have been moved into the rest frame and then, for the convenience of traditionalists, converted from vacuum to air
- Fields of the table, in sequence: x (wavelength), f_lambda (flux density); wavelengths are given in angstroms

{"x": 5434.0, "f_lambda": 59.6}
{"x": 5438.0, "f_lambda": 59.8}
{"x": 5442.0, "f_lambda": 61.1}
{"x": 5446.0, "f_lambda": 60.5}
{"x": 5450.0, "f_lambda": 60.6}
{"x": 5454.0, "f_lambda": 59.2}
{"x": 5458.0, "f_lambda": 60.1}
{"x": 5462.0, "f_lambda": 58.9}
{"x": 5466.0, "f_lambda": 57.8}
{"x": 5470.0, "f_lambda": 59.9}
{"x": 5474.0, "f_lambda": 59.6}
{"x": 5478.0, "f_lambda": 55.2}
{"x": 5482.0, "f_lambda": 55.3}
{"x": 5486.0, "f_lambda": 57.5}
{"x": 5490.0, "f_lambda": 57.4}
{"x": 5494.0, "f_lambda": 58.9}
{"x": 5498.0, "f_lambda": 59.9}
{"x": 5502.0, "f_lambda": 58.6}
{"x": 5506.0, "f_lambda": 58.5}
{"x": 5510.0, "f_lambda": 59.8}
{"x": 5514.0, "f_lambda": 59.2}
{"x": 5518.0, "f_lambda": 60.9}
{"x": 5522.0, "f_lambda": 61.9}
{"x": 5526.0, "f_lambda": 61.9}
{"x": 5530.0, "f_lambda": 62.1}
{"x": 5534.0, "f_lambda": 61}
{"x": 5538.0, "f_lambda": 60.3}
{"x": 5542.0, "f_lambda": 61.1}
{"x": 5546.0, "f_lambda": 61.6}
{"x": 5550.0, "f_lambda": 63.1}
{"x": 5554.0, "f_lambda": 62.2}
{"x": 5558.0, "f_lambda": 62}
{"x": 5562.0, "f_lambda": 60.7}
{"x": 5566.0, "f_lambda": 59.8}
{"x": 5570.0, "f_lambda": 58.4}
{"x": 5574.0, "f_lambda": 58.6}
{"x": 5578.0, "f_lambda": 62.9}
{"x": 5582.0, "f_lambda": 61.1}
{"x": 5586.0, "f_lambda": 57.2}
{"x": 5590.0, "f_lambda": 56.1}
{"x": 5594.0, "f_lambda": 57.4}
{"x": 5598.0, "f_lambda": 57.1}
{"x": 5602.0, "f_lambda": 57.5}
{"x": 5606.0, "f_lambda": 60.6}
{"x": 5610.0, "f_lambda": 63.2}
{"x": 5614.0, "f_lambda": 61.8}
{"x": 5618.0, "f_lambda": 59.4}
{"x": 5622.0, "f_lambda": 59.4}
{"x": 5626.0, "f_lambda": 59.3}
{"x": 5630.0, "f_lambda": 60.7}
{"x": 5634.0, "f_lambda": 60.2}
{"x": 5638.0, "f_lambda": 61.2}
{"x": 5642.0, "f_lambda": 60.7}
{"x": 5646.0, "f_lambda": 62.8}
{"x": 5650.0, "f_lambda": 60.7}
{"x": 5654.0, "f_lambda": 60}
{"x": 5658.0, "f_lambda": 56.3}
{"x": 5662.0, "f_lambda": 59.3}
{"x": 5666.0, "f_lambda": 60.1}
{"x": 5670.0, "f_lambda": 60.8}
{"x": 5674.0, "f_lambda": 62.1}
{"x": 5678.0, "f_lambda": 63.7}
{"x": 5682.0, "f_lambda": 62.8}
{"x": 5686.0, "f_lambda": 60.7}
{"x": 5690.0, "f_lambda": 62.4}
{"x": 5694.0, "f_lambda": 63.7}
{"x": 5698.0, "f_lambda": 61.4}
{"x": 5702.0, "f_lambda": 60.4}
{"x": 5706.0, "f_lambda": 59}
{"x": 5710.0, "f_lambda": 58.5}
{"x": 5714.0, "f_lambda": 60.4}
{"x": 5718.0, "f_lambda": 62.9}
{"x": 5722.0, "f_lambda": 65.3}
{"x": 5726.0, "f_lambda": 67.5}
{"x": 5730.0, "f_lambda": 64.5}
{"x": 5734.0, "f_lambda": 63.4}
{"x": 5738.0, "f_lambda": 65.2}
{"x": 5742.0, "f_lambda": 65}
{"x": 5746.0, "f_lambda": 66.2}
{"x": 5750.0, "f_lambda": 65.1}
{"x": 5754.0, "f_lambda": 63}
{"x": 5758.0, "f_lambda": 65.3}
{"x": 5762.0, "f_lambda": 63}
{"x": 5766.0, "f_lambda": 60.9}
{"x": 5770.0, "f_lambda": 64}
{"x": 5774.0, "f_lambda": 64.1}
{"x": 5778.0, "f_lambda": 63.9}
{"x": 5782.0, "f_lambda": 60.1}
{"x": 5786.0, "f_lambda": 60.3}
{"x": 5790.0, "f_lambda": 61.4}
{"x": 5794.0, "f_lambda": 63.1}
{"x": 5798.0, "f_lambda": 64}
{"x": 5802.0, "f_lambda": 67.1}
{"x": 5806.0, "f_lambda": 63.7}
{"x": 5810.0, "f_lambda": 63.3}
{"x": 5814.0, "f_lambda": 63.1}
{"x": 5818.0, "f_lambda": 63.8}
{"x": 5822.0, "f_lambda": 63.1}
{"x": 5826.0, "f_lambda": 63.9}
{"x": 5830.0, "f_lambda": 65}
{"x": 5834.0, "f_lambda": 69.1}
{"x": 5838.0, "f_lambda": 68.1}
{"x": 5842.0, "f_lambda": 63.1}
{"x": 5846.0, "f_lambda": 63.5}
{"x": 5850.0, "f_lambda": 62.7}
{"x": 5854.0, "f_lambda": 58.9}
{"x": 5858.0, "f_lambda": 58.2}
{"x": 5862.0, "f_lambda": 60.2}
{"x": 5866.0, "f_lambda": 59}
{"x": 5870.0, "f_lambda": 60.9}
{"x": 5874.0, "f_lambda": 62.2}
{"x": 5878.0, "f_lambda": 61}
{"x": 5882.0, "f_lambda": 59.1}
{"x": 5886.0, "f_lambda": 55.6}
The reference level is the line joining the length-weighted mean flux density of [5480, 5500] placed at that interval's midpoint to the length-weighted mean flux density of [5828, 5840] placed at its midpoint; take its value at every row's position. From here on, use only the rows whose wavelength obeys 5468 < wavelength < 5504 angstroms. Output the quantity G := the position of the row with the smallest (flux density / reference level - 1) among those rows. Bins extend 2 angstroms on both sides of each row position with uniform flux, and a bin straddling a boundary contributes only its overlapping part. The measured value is 5482.0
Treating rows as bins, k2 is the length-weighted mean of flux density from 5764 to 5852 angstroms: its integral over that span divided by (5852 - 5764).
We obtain 63.7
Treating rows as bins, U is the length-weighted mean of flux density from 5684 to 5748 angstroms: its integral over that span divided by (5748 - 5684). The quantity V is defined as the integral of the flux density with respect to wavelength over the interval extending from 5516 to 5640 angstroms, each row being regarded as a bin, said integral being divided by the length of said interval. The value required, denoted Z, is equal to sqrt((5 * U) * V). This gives 138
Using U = 62.9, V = 60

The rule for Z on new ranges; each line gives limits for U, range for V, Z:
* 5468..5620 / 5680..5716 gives 135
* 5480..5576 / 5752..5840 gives 138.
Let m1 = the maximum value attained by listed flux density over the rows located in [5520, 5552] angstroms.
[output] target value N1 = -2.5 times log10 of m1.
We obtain -4.50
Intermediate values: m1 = 63.1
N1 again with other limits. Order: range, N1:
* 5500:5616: -4.50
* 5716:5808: -4.57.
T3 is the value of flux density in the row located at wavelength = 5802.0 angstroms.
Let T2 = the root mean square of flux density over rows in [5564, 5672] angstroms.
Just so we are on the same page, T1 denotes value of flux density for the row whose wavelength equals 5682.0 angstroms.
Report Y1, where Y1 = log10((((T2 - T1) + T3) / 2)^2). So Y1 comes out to 3.01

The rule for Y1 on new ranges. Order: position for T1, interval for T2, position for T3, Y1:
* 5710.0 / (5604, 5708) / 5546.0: 3.01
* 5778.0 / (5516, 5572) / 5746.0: 3.00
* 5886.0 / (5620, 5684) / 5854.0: 3.01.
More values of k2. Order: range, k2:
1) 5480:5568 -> 60.2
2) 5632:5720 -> 60.9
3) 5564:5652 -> 59.8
